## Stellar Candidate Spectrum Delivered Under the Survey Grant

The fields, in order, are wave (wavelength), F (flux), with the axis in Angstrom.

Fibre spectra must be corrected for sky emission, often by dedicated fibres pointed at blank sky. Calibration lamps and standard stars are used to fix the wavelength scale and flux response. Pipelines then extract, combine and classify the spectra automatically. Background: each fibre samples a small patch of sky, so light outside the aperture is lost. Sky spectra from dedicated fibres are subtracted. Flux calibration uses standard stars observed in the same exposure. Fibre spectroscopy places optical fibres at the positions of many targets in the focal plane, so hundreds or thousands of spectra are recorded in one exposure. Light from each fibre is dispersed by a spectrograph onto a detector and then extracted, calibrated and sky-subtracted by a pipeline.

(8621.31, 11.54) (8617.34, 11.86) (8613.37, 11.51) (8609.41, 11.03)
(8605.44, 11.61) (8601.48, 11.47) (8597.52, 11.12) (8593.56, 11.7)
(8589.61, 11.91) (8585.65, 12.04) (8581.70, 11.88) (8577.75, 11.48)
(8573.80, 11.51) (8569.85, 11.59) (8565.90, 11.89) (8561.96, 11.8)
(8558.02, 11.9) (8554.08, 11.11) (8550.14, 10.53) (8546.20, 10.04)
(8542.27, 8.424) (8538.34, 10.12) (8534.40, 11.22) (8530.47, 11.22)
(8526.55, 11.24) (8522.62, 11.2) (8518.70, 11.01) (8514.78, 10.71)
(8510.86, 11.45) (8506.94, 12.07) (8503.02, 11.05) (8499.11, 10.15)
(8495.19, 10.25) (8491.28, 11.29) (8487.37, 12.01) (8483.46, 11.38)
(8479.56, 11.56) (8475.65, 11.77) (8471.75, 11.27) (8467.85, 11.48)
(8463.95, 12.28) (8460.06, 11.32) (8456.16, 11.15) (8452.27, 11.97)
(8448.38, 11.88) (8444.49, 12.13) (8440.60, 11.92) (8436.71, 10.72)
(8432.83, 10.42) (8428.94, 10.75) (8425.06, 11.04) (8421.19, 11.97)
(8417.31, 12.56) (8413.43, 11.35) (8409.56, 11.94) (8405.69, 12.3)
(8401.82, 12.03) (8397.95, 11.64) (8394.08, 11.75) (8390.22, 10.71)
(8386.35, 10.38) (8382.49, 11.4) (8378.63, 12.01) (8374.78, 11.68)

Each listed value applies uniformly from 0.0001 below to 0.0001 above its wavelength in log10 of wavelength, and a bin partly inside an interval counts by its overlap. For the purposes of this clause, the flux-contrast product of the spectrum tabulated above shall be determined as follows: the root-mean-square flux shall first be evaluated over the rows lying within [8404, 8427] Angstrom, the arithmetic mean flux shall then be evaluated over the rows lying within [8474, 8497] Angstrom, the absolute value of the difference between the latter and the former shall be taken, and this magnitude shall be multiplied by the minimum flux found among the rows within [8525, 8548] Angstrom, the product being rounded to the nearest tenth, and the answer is 4.2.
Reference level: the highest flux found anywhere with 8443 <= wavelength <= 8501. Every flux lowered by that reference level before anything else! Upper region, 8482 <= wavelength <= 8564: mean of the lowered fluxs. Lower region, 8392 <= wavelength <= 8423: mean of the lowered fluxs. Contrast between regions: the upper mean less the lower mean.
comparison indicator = -1.0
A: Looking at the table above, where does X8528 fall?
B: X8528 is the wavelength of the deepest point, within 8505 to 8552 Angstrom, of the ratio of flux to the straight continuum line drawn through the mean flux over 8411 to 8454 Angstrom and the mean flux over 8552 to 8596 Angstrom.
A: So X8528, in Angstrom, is 8542.27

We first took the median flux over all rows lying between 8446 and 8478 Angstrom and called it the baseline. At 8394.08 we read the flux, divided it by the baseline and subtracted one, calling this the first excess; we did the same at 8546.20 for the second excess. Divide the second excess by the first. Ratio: -12.7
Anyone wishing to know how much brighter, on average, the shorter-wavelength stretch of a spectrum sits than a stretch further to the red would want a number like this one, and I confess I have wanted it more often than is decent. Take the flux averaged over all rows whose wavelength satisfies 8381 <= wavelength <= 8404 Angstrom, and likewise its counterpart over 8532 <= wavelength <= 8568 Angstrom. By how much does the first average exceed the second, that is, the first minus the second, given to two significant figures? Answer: 0.54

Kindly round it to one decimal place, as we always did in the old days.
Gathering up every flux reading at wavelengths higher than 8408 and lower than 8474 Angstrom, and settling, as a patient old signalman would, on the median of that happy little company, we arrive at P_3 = 11.5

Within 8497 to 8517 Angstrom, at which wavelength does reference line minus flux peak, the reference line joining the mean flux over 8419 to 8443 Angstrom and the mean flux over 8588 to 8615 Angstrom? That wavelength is 8499.11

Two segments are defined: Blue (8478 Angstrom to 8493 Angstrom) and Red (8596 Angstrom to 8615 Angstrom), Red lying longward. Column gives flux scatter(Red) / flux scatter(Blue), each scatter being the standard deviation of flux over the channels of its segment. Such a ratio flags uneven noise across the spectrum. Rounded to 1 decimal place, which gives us 0.8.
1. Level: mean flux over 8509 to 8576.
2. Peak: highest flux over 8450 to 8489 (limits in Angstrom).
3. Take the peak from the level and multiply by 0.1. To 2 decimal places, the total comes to -0.13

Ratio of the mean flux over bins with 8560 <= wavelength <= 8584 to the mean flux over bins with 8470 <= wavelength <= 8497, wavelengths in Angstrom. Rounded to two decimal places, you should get 1.03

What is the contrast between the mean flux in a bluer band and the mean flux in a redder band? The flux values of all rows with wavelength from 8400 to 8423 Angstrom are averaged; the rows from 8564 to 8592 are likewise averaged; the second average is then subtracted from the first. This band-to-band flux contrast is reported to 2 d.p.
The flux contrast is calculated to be 0.27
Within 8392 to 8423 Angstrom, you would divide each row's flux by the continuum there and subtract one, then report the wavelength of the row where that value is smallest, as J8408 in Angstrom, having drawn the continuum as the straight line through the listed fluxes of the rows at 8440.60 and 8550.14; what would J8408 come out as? 8413.43 Angstrom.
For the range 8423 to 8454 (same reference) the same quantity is 8432.83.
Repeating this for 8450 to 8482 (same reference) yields 8456.16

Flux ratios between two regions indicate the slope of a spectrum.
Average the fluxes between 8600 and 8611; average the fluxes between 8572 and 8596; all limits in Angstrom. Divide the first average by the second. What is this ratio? 0.97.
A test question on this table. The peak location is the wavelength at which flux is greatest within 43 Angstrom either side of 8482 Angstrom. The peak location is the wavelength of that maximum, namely 8463.95 Angstrom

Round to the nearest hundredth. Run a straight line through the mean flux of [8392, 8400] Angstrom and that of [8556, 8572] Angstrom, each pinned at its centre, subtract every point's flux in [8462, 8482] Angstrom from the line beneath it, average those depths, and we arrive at 0.07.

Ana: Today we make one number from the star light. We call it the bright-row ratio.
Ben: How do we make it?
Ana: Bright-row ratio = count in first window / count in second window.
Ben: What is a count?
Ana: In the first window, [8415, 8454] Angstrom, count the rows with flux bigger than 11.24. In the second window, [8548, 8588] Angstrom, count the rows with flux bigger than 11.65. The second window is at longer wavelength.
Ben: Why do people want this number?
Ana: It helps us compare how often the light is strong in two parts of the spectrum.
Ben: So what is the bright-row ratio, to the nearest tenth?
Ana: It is 1.2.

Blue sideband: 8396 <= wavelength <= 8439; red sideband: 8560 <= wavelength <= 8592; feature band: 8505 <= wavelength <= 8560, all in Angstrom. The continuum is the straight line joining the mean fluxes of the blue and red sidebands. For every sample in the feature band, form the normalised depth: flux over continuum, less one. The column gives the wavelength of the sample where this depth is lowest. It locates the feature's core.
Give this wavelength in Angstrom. 8542.27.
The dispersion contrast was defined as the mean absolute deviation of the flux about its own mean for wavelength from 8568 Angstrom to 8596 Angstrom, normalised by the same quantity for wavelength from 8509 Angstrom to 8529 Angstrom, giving 0.9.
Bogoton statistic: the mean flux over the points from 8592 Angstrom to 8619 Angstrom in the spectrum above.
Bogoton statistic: 11.5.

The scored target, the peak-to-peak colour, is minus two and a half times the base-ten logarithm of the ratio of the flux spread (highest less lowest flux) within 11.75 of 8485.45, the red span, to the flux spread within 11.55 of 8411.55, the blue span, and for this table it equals -0.41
